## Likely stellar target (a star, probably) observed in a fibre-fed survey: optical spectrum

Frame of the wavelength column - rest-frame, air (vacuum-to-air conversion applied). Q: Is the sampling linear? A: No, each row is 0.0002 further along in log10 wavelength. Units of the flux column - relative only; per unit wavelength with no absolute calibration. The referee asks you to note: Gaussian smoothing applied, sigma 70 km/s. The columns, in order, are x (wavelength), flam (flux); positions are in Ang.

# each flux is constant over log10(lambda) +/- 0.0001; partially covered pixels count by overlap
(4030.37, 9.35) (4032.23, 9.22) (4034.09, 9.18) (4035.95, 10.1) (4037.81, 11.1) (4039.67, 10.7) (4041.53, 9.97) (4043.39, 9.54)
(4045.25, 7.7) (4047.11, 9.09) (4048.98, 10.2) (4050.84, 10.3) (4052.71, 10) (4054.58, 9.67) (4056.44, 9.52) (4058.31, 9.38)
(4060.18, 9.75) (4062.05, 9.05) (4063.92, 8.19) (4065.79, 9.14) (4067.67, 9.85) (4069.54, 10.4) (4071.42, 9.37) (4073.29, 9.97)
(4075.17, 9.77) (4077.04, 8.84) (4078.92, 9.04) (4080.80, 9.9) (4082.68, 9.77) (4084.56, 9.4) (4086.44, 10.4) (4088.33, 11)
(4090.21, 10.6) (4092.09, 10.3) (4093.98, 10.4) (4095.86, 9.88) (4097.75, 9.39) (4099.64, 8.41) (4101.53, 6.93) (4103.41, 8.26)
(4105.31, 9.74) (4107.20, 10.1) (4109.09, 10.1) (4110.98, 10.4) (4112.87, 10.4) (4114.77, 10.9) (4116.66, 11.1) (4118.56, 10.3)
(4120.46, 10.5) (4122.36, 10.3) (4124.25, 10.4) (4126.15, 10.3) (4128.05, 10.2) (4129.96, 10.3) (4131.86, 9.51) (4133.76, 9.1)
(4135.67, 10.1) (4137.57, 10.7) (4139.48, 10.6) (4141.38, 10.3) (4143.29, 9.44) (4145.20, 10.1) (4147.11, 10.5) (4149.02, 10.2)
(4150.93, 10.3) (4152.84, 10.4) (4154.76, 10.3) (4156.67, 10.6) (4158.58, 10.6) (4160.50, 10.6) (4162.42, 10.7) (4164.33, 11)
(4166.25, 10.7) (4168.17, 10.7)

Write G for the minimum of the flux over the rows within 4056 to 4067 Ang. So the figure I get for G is 8.19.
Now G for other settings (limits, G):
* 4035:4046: 7.7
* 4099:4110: 6.93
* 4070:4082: 8.84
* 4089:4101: 8.41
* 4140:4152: 9.44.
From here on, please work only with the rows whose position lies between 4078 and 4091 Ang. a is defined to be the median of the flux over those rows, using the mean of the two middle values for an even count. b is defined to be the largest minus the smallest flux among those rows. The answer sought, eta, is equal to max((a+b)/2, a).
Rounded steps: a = 9.9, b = 2.0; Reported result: 9.9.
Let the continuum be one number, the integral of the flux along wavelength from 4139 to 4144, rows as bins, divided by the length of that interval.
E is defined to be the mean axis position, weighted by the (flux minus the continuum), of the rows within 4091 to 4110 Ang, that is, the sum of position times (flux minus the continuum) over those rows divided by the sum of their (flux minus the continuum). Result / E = 4101.8 Ang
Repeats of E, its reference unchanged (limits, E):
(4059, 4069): 4063.8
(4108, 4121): 4115.9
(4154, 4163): 4159.3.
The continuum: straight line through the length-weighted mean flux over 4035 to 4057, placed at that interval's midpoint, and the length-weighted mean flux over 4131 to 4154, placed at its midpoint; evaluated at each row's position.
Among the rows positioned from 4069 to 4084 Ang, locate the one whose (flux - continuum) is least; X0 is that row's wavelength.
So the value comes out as 4077.04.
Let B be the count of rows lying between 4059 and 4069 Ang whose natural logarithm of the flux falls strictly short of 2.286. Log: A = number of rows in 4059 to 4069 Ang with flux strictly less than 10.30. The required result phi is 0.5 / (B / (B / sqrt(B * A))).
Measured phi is 0.11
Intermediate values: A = 5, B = 4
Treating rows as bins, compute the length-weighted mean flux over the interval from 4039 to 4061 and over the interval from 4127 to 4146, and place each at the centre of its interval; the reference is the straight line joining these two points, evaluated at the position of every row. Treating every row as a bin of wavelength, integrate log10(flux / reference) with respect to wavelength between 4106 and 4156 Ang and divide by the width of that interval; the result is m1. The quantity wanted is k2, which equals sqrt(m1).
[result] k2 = 0.10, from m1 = 0.0105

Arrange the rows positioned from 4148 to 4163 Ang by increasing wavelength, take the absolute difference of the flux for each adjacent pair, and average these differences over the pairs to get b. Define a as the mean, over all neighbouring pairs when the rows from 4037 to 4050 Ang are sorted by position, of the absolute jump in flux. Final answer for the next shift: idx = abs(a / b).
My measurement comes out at 9.8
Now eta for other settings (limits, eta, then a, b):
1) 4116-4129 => 10.3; 10.3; 0.9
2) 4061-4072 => 9.3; 9.3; 2.2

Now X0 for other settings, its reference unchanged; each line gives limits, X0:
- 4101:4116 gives 4101.53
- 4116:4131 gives 4128.05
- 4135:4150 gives 4143.29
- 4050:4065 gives 4063.92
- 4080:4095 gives 4084.56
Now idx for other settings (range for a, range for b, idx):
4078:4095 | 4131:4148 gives 0.9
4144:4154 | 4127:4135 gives 0.5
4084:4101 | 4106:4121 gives 1.9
